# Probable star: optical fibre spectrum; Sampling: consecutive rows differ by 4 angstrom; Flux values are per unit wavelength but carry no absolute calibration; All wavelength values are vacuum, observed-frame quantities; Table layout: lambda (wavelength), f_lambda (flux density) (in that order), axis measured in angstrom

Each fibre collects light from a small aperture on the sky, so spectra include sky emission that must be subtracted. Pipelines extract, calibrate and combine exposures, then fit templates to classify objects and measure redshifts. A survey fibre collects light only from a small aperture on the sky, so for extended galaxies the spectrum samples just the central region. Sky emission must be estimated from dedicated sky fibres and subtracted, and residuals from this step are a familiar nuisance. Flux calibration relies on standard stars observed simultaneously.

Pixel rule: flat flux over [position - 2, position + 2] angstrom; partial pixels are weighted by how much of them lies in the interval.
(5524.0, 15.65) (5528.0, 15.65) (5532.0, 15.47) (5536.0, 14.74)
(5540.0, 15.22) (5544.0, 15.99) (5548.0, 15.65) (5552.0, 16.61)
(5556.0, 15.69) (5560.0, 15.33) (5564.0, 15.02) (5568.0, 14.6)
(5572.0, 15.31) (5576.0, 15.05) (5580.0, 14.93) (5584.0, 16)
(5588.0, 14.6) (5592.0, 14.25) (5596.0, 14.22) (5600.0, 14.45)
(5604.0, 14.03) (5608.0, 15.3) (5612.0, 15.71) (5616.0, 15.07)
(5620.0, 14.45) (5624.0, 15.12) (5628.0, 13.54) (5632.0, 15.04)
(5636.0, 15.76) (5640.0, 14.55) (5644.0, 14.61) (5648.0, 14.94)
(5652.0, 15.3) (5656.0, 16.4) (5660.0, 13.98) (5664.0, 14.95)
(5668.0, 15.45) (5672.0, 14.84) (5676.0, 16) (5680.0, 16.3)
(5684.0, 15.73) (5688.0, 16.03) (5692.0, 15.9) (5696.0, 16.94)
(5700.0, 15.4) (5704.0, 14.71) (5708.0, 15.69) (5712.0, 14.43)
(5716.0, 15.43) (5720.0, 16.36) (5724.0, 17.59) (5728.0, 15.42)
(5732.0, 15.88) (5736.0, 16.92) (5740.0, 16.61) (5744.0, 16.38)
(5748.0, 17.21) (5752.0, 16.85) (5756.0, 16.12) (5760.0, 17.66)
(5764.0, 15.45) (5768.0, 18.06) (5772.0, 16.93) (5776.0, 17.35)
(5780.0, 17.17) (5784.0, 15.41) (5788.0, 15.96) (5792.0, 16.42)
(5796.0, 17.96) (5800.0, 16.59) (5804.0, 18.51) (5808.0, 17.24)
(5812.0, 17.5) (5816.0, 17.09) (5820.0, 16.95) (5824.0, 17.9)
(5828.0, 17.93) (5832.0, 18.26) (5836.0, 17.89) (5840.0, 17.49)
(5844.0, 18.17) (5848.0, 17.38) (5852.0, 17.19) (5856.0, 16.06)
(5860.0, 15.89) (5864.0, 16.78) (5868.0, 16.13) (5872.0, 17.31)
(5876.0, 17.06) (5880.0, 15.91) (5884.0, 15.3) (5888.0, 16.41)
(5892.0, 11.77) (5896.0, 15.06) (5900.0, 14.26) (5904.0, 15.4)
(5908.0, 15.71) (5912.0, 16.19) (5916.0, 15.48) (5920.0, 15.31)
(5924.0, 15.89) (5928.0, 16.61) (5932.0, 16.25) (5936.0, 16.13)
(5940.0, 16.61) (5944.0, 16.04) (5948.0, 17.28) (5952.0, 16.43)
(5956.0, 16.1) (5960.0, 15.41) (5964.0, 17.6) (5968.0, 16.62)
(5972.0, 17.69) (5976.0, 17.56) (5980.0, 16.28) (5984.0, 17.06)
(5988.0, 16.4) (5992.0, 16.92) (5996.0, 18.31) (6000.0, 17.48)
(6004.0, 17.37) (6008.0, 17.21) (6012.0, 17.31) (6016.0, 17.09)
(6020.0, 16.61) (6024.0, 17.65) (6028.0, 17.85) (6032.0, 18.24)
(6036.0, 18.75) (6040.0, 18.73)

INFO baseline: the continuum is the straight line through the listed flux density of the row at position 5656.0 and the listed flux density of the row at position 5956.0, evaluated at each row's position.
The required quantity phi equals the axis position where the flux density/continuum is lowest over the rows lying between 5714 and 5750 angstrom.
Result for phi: 5716.0 angstrom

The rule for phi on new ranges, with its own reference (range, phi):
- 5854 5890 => 5884.0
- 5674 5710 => 5704.0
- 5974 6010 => 5980.0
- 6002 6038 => 6020.0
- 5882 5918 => 5892.0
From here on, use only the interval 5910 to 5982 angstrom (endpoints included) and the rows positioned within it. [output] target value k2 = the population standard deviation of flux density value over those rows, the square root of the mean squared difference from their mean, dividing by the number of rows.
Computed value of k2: 0.71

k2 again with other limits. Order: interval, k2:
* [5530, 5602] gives 0.64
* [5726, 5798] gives 0.82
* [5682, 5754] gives 0.83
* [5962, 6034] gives 0.56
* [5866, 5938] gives 1.18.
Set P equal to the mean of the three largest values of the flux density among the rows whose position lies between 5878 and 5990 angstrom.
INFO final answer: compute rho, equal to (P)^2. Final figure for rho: 310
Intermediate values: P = 17.6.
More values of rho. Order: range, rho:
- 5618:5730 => 288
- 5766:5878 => 335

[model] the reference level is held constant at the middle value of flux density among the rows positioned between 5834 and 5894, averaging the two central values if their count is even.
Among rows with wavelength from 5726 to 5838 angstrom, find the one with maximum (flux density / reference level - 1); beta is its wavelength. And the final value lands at 5804.0 angstrom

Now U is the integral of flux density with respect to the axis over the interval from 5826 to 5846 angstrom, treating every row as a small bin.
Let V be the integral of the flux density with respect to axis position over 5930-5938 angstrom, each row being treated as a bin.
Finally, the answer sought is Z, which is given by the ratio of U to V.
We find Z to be 2.8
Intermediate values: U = 359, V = 130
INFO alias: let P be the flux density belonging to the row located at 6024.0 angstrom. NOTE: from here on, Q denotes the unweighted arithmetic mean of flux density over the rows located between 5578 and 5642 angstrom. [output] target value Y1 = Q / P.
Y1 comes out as 0.84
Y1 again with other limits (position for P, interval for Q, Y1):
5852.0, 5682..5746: 0.93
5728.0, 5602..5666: 0.97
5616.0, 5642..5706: 1.03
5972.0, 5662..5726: 0.89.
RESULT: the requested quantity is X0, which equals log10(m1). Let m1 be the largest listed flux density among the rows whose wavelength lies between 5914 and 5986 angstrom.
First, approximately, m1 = 17.69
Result 1.25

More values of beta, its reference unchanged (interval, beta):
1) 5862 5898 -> 5872.0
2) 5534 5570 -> 5552.0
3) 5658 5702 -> 5696.0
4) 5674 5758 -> 5724.0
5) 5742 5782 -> 5768.0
